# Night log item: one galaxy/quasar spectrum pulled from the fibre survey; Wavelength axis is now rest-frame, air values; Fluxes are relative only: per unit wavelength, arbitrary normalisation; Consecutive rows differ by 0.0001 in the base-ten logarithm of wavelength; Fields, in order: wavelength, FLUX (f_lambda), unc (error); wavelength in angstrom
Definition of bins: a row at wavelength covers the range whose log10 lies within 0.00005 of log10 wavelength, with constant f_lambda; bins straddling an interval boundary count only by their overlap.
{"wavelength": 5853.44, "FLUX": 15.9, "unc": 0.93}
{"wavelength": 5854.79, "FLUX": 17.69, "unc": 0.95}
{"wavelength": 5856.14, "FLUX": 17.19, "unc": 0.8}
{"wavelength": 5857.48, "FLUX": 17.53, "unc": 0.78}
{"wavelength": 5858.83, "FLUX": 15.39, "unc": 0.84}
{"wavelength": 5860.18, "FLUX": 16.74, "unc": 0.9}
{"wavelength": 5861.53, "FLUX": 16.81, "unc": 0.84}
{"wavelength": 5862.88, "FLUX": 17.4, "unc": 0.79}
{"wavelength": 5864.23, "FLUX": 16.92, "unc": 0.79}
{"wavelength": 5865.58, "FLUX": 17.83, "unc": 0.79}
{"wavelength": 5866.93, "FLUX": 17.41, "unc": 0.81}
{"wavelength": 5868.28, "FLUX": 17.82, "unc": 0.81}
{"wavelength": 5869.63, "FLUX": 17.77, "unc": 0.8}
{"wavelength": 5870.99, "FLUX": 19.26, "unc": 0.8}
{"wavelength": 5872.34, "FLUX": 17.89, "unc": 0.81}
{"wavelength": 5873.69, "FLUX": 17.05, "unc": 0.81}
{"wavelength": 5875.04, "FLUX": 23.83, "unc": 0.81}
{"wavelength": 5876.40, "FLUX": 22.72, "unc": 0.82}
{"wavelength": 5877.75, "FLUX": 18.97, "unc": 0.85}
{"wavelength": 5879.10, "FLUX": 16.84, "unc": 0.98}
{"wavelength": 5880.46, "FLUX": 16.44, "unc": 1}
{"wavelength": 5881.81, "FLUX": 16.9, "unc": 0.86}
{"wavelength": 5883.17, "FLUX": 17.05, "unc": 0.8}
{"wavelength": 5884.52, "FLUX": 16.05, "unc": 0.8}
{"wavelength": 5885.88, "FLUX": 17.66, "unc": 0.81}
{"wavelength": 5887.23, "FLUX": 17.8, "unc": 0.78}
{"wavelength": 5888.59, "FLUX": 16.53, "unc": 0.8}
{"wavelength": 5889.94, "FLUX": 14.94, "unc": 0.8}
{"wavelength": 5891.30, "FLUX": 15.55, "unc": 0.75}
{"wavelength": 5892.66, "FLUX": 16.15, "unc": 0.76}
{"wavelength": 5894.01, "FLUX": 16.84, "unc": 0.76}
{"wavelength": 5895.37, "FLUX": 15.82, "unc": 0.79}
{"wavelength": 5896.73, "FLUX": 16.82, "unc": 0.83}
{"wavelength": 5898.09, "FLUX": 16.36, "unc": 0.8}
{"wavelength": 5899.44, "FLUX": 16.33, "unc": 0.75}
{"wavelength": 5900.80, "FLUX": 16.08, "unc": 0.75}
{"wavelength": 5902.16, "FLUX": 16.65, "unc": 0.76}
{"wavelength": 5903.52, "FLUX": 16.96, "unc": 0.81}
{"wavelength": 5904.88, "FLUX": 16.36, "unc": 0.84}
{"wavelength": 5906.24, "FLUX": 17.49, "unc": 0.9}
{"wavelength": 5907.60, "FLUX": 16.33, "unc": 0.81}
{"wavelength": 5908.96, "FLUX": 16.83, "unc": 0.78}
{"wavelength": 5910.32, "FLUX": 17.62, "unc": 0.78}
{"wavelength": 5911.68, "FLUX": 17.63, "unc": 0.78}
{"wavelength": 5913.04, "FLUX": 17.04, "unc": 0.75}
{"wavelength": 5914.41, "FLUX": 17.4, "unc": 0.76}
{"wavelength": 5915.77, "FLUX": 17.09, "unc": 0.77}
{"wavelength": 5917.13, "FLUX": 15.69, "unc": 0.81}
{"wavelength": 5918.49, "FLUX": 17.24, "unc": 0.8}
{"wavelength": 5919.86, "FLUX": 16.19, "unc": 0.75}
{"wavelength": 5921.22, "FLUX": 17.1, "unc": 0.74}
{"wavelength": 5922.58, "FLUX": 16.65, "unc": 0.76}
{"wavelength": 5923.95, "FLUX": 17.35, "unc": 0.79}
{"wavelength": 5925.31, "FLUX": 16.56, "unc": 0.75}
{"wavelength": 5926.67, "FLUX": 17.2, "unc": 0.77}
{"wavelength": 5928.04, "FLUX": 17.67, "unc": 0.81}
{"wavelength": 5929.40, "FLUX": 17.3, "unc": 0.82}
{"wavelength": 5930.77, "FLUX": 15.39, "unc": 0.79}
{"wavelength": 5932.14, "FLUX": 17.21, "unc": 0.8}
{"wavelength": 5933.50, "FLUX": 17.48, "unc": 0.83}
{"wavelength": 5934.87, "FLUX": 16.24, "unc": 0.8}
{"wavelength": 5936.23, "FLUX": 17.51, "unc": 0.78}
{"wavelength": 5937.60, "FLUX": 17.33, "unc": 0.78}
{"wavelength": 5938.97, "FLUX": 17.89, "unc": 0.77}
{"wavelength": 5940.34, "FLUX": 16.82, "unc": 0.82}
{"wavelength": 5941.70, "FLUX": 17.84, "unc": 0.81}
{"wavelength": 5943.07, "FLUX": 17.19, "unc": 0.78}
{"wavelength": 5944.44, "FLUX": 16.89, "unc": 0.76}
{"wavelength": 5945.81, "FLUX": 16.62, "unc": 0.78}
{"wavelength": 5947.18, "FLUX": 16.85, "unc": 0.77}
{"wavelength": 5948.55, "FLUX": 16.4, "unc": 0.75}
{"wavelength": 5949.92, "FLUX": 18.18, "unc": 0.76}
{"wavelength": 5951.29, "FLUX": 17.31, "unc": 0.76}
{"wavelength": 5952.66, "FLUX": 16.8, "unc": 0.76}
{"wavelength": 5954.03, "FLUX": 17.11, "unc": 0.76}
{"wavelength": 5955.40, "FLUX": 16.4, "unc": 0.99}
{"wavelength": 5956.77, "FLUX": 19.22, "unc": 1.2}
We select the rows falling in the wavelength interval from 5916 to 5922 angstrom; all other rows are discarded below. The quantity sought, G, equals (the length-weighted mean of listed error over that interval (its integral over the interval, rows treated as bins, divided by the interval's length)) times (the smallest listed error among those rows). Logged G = 0.57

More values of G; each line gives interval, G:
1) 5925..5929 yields 0.59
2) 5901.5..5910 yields 0.62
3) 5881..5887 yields 0.66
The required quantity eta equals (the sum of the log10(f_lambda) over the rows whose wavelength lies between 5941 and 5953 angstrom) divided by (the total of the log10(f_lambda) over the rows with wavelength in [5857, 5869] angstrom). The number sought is 1.00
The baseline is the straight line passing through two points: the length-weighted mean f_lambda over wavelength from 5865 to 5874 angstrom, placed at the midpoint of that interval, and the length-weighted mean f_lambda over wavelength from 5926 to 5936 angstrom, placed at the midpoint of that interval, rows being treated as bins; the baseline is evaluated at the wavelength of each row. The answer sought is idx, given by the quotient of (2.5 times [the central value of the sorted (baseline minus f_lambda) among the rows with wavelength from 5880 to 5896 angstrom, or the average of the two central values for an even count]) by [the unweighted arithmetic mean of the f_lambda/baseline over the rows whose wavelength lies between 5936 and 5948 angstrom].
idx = 2.9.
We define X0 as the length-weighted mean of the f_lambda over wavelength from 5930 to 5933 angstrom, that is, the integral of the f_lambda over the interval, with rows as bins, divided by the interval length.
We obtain 16.4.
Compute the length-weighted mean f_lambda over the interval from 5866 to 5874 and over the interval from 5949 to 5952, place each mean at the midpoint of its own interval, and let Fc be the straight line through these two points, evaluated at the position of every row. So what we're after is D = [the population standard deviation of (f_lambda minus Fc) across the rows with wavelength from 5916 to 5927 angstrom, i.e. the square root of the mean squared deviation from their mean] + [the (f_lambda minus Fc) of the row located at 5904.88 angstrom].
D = -0.87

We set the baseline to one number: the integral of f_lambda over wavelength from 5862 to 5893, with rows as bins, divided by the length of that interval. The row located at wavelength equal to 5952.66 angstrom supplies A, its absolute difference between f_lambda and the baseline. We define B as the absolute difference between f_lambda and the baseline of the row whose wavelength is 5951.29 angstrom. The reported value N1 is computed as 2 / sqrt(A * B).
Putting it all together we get 3.4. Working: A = 0.9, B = 0.4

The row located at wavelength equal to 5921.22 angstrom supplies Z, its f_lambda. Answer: 17.1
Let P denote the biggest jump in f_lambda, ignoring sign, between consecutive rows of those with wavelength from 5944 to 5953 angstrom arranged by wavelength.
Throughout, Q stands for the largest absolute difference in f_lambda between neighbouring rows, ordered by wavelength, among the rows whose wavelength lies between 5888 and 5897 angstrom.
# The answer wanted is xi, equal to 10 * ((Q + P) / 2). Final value 17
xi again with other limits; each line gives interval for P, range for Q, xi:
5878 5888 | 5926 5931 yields 18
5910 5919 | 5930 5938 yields 17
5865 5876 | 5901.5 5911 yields 40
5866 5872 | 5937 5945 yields 13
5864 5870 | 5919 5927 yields 9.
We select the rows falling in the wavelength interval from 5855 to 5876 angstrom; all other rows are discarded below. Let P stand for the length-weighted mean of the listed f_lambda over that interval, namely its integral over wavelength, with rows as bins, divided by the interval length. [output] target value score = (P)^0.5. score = 4.23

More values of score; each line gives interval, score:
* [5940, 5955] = 4.13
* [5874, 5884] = 4.34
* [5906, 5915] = 4.14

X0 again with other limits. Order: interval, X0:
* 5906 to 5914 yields 17.1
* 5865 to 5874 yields 17.9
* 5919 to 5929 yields 17.0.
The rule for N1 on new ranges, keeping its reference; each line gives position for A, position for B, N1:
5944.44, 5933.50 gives 4.8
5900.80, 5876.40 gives 0.7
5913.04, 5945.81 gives 2.4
